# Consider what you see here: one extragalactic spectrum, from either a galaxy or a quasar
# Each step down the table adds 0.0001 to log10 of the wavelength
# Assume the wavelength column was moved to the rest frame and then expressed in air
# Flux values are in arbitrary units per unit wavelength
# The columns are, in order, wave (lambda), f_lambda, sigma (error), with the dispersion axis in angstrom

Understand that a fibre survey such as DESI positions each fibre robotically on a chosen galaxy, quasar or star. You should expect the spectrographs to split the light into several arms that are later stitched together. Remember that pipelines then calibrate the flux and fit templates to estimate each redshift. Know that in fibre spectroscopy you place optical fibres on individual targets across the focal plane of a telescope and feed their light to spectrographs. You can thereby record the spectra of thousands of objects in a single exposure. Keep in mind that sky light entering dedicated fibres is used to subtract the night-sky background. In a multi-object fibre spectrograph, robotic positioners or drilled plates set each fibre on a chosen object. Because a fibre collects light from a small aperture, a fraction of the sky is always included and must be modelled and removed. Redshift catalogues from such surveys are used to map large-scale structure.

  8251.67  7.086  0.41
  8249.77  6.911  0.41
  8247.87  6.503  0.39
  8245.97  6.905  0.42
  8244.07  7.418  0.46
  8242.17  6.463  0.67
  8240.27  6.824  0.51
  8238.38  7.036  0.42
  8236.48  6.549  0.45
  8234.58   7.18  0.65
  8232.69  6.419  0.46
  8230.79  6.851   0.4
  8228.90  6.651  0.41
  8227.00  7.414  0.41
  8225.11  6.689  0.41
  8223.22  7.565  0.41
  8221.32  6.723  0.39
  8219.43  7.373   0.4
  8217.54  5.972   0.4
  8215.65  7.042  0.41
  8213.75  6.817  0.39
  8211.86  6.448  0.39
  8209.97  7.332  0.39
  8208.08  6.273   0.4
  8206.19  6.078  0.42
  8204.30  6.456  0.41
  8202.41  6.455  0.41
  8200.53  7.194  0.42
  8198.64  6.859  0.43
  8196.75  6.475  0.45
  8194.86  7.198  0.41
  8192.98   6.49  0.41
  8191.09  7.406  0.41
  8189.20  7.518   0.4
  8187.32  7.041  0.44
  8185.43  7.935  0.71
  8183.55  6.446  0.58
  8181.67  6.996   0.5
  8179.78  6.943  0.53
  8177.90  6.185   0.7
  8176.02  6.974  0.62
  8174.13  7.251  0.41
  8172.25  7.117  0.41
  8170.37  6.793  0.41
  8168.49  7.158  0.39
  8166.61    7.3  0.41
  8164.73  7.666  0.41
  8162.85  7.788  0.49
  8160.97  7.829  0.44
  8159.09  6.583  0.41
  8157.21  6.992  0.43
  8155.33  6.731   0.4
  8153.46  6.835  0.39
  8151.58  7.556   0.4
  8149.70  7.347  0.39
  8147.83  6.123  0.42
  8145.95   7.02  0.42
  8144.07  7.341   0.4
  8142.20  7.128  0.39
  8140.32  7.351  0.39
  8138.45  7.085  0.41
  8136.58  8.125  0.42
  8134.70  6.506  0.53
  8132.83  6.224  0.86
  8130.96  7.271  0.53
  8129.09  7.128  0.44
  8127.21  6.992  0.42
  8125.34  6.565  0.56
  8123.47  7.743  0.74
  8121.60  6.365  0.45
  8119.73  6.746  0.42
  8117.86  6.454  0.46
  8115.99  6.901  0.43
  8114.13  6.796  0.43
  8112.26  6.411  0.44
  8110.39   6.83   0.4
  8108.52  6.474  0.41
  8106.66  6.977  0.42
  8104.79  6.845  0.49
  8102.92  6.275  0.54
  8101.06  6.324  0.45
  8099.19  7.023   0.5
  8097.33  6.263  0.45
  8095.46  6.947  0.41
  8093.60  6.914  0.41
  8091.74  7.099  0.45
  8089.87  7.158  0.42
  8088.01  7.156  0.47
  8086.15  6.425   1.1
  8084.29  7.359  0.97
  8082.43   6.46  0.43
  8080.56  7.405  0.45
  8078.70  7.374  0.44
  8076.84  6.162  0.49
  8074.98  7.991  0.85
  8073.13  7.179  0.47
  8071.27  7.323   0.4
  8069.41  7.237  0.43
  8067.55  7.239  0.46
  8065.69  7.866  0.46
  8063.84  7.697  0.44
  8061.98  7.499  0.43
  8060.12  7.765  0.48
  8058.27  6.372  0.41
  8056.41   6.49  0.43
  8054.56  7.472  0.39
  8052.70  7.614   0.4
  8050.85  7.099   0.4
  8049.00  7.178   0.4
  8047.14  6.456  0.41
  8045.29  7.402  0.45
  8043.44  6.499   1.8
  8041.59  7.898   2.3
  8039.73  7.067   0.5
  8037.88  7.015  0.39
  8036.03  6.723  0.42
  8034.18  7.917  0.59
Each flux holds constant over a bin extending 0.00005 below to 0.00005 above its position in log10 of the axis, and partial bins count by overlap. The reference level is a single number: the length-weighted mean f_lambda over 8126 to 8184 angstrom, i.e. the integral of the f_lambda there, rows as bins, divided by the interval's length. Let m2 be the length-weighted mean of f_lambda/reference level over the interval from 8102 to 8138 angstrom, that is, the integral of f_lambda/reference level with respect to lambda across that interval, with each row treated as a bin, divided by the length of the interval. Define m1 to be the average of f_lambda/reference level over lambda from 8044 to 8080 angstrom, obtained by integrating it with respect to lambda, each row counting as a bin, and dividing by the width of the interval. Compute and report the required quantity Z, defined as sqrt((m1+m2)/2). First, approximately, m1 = 1.02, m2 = 0.97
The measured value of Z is 0.998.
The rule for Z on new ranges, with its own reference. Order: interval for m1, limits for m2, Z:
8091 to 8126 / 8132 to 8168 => 0.991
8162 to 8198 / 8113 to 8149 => 0.997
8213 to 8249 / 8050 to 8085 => 0.999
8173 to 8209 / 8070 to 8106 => 0.988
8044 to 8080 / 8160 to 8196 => 1.009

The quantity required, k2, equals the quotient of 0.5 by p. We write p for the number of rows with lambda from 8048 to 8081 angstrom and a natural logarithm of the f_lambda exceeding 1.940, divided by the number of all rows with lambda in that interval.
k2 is 0.60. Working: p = 0.83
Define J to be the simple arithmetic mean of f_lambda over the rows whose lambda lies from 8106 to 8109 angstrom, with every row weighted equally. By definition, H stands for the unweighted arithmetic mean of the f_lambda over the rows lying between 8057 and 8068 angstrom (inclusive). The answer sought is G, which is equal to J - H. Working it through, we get -0.7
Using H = 7.4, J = 6.73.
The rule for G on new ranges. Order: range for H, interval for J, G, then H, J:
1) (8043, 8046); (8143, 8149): -0.1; 7.0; 6.83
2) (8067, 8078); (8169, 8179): -0.3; 7.2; 6.86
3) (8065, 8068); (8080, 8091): -0.6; 7.6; 6.99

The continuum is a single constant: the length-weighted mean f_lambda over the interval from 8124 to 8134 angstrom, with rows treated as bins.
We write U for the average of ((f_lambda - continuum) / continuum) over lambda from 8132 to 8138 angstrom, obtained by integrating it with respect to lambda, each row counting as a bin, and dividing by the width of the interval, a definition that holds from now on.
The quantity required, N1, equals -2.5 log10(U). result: 4.5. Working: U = 0.02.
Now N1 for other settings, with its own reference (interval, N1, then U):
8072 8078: 3.5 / 0.04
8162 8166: 2.3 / 0.12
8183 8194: 3.4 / 0.04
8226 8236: 6.4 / 0.00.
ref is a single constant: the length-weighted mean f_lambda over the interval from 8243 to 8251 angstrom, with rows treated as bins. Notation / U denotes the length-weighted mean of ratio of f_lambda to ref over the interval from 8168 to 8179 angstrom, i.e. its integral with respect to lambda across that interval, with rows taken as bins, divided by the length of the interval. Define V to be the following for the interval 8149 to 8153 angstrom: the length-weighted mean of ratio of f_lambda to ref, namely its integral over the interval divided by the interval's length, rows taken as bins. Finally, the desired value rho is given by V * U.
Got 1.06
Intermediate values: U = 1.00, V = 1.06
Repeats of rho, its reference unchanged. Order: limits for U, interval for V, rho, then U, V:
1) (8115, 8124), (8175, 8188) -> 0.98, 0.98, 1.00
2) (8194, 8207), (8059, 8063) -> 1.05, 0.96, 1.09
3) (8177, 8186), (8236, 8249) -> 0.98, 0.99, 0.98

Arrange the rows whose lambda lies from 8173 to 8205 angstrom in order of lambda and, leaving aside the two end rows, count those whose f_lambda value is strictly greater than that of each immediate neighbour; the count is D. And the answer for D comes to 5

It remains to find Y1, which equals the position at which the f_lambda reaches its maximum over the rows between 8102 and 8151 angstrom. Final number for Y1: 8136.58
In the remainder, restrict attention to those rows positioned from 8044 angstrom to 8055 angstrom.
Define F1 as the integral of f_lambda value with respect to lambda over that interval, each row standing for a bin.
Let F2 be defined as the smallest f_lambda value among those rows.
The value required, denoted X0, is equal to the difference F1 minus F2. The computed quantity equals 72.4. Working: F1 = 79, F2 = 6.456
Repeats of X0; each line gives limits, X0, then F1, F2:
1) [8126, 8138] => 78.1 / 84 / 6.224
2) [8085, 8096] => 70.2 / 77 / 6.425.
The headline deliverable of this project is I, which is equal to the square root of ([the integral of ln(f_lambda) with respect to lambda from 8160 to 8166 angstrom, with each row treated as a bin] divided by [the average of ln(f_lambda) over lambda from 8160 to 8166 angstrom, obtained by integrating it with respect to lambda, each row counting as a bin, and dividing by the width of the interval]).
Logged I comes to 2.4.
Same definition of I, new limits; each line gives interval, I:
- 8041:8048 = 2.6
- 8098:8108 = 3.2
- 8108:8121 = 3.6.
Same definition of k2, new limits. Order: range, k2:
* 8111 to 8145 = 1.00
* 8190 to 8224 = 1.29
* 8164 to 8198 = 0.75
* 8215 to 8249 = 1.29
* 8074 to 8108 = 1.00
